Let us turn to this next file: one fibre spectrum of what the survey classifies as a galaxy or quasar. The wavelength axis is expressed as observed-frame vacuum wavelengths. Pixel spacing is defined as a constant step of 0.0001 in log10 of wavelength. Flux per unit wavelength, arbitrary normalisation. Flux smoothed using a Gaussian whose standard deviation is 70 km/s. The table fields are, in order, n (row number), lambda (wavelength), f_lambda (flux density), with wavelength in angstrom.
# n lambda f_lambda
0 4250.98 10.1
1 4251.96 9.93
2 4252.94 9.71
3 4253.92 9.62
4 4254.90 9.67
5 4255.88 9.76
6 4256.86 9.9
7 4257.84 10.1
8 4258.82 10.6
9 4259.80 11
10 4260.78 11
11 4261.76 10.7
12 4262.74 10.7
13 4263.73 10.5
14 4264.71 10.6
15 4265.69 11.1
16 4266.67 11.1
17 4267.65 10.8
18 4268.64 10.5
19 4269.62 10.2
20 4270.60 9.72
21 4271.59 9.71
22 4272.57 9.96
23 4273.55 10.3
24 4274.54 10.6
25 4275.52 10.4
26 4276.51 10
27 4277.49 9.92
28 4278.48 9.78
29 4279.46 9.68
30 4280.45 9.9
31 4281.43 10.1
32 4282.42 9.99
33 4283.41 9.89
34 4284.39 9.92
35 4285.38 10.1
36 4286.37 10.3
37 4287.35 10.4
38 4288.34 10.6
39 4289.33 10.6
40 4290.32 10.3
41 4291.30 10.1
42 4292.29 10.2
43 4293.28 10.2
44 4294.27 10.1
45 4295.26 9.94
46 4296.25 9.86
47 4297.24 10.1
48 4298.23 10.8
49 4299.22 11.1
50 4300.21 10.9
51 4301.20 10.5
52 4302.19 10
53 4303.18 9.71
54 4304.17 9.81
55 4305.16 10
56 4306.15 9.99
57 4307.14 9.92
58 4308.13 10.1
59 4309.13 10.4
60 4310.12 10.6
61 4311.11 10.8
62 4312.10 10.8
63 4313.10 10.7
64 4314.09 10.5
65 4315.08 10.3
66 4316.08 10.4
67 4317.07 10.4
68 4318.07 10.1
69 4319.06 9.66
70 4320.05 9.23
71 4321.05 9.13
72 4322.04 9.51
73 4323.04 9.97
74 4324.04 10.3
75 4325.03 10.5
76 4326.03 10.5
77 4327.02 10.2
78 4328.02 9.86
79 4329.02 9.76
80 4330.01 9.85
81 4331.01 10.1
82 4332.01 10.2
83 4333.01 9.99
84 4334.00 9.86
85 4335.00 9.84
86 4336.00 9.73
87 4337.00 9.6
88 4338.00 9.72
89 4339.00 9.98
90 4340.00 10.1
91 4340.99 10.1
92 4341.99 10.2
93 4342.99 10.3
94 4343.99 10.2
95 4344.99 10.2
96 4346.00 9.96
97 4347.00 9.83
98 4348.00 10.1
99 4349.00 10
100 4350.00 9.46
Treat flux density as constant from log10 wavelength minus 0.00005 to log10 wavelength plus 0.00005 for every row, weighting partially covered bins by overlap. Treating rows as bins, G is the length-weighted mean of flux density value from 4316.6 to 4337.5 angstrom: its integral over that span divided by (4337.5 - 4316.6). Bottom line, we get 9.9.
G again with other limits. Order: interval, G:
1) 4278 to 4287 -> 10.0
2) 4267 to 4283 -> 10.1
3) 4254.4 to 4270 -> 10.5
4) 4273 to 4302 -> 10.2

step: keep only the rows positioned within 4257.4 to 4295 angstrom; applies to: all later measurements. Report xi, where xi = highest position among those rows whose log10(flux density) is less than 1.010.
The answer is 4294.27 angstrom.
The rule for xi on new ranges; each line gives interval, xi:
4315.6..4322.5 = 4322.04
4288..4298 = 4297.24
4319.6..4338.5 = 4338.00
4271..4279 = 4278.48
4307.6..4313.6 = 4308.13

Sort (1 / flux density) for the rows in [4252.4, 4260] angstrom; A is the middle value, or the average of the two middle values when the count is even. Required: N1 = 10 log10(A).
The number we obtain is -9.9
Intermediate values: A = 0.1017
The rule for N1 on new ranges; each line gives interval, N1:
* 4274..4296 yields -10.0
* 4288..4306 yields -10.1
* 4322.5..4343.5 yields -10.0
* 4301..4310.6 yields -10.0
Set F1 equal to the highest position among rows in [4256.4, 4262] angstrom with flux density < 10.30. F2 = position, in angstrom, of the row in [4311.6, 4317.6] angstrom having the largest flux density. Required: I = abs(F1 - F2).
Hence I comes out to 54.3 angstrom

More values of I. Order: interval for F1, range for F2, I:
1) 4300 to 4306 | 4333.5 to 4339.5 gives 33.8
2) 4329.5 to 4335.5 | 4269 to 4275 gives 60.5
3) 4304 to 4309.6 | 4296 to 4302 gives 8.9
